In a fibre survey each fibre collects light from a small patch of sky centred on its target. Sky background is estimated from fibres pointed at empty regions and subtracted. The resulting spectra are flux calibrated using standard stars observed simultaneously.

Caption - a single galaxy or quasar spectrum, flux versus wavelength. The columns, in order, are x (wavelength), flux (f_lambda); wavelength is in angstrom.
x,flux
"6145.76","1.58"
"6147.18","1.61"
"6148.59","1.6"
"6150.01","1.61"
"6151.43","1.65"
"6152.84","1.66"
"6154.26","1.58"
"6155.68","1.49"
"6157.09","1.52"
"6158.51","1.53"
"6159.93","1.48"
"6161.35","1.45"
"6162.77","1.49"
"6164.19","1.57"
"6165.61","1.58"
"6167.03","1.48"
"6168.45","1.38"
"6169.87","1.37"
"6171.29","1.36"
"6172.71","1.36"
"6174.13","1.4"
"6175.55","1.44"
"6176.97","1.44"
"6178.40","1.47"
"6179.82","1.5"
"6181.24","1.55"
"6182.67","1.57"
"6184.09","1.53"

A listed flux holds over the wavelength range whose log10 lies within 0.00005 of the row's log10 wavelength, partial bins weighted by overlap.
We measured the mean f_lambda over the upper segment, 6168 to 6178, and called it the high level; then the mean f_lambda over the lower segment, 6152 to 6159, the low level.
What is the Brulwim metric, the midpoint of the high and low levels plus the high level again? 2.87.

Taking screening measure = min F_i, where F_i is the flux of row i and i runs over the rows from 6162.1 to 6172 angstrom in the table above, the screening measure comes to 1.36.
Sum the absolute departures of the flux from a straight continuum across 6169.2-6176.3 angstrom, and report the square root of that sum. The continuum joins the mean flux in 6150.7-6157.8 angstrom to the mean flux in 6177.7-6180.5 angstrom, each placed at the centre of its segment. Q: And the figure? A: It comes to 0.79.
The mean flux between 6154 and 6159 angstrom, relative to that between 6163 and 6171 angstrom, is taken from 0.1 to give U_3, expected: -0.94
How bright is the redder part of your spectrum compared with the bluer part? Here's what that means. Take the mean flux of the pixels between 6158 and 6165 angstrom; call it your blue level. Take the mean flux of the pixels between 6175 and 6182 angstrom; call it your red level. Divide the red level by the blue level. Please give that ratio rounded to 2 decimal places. 0.98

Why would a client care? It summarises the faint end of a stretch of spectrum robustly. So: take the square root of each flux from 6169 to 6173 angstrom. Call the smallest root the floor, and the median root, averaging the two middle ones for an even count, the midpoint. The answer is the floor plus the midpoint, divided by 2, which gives 1.17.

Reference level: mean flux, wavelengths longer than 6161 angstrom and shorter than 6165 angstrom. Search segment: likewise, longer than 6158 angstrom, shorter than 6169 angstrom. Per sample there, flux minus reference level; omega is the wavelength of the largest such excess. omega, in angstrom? 6165.61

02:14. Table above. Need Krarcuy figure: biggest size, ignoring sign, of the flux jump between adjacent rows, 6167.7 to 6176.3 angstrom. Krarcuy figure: 0.04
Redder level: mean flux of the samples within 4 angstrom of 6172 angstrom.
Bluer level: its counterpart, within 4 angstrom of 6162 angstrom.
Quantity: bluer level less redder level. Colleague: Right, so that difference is 0.13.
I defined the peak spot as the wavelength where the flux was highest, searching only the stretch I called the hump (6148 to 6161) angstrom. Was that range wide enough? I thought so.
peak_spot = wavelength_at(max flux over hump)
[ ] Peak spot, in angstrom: 6152.84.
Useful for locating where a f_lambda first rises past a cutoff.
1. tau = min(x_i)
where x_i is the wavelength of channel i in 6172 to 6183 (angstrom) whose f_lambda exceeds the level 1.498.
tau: 6179.82 angstrom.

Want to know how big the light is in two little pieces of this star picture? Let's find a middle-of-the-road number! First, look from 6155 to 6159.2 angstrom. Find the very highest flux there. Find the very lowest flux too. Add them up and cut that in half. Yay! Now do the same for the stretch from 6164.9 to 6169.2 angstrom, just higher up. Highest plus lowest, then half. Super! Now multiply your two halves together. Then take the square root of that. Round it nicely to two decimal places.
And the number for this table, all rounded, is 1.49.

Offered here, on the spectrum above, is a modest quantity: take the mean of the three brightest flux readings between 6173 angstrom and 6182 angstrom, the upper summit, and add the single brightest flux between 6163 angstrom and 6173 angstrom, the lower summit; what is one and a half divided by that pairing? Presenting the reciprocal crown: 0.486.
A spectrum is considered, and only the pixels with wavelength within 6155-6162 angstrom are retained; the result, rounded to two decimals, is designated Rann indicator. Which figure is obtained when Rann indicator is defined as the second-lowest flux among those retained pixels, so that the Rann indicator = 1.48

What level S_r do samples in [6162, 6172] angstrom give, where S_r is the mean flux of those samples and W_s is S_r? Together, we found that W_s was 1.46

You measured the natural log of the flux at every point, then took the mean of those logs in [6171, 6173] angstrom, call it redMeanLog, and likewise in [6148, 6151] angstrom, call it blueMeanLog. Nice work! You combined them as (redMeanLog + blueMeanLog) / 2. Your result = 0.39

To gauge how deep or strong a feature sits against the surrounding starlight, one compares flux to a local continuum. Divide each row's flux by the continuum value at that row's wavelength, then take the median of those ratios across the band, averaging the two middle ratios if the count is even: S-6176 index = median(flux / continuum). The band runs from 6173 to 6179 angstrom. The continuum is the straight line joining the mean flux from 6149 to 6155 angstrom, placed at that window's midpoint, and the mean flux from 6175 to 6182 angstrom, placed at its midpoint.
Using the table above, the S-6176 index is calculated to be 0.97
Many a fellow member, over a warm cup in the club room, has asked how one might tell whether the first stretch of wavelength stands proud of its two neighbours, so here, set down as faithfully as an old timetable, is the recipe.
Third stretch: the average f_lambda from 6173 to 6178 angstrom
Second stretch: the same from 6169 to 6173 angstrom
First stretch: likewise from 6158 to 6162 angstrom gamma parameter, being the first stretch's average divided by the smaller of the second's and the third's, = 1.09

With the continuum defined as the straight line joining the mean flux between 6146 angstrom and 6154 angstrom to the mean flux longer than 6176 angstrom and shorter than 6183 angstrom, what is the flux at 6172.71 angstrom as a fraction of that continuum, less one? -0.11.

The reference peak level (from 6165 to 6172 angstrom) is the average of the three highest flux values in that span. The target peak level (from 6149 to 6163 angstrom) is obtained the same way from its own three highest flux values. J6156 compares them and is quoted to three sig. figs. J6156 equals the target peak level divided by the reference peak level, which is 1.11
